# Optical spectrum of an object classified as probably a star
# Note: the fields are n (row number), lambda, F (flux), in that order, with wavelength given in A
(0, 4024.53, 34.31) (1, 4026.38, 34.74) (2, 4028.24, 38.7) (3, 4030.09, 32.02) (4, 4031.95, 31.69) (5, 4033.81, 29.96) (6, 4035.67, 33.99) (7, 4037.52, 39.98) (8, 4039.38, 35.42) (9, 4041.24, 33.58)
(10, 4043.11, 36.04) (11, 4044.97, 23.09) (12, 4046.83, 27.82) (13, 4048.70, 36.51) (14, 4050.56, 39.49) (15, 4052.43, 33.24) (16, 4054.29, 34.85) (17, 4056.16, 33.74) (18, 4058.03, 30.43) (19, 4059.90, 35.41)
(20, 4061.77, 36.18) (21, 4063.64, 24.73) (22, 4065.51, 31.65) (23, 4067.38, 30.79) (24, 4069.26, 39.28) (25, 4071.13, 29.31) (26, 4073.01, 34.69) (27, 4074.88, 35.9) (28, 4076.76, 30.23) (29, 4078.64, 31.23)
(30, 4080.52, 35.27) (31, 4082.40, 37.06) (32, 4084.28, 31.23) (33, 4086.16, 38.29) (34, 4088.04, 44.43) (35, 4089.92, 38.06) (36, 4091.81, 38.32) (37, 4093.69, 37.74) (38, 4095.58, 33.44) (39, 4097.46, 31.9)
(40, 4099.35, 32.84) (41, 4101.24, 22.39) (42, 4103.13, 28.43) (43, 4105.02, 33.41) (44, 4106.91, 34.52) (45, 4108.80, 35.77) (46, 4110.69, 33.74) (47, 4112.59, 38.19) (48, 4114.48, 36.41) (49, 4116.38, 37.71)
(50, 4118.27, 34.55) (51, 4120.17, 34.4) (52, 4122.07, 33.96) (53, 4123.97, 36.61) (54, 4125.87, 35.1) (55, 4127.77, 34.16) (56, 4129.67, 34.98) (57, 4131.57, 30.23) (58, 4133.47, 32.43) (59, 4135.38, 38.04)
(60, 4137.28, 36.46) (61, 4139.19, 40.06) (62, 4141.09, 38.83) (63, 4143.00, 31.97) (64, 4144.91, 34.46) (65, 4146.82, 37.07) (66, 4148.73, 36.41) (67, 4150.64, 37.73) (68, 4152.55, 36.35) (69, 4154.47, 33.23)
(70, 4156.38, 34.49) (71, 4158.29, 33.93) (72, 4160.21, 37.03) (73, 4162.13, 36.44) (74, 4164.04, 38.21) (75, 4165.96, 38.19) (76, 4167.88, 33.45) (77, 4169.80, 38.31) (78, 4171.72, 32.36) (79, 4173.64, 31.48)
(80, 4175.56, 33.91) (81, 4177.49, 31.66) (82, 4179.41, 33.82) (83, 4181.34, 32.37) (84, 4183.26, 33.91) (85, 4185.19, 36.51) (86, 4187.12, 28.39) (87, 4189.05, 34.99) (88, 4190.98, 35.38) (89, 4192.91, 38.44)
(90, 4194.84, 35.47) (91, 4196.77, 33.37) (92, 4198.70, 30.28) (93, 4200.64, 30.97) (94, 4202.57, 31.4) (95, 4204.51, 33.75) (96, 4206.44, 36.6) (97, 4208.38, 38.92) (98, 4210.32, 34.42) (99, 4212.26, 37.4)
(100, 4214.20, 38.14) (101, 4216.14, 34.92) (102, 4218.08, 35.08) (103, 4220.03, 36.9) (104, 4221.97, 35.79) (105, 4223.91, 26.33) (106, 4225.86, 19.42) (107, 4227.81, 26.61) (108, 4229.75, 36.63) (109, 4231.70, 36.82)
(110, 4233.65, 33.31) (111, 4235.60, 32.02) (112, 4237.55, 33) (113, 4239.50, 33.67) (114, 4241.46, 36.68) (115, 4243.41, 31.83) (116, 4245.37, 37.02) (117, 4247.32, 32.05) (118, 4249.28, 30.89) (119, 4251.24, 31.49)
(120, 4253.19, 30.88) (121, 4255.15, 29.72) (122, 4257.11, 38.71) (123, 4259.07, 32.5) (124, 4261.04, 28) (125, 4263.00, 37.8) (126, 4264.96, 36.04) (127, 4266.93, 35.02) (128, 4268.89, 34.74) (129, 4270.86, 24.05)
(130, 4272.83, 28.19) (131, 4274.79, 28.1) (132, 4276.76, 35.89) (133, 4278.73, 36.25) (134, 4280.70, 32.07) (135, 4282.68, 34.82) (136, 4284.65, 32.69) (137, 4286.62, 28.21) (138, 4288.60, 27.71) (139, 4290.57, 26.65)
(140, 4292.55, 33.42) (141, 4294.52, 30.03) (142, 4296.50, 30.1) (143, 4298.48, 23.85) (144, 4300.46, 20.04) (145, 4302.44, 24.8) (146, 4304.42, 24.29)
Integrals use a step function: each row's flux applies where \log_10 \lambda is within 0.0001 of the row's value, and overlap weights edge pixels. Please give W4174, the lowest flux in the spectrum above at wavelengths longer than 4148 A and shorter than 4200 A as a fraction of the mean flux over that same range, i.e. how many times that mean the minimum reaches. 0.82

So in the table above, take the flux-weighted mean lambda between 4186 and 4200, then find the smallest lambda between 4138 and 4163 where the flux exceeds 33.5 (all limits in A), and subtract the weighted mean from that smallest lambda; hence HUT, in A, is -53.7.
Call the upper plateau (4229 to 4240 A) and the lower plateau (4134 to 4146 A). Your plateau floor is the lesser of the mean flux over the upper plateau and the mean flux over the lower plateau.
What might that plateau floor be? 34.2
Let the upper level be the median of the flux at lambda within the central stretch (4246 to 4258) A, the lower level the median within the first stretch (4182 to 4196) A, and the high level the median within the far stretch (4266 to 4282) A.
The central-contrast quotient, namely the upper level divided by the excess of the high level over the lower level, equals -16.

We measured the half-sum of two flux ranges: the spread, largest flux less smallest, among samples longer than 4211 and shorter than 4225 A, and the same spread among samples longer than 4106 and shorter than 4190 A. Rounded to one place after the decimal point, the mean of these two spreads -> 11.7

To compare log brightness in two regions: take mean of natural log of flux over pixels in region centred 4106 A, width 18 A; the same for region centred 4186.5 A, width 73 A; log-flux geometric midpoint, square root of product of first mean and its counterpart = 3.51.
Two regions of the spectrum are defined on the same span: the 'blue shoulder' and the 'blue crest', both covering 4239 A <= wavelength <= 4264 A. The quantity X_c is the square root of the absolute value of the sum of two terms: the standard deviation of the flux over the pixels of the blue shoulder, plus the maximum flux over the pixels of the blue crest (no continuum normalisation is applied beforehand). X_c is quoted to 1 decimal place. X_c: 6.5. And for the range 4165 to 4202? 6.4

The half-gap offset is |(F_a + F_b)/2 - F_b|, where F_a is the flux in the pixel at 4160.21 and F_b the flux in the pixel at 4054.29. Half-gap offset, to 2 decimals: 1.09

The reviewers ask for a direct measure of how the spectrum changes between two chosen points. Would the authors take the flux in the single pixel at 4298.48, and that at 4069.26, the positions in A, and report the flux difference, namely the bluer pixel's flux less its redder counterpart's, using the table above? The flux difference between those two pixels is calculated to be 15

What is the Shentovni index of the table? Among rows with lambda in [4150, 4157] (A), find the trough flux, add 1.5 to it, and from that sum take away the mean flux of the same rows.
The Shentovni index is -0.7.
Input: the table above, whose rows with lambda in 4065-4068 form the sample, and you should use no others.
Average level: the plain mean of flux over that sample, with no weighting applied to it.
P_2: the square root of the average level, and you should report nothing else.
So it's 5.59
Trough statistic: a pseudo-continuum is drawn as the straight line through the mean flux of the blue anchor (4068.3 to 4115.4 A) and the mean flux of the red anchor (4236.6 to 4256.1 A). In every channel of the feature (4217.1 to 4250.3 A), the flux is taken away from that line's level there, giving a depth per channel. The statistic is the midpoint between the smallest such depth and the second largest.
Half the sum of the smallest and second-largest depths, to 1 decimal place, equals 1.2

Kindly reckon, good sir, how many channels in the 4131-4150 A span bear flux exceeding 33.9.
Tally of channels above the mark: 7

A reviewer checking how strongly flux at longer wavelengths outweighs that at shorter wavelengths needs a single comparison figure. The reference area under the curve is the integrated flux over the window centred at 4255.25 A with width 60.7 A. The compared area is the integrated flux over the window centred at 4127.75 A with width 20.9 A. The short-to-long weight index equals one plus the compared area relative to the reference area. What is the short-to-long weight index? 1.4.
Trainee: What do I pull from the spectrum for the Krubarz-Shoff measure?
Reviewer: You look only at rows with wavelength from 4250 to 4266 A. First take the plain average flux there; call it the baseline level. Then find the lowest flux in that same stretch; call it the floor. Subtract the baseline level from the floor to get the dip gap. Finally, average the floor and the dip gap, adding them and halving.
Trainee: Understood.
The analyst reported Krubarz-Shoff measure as 11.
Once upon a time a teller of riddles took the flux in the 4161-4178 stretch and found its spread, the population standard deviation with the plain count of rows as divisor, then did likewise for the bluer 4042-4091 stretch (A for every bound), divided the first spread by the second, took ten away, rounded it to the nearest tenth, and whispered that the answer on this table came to -9.4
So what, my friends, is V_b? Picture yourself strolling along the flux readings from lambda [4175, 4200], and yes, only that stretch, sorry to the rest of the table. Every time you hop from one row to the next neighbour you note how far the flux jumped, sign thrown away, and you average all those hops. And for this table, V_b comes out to 3.0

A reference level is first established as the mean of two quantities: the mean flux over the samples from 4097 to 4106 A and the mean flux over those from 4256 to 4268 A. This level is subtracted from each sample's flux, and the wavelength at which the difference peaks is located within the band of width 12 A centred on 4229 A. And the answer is 4231.70 A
